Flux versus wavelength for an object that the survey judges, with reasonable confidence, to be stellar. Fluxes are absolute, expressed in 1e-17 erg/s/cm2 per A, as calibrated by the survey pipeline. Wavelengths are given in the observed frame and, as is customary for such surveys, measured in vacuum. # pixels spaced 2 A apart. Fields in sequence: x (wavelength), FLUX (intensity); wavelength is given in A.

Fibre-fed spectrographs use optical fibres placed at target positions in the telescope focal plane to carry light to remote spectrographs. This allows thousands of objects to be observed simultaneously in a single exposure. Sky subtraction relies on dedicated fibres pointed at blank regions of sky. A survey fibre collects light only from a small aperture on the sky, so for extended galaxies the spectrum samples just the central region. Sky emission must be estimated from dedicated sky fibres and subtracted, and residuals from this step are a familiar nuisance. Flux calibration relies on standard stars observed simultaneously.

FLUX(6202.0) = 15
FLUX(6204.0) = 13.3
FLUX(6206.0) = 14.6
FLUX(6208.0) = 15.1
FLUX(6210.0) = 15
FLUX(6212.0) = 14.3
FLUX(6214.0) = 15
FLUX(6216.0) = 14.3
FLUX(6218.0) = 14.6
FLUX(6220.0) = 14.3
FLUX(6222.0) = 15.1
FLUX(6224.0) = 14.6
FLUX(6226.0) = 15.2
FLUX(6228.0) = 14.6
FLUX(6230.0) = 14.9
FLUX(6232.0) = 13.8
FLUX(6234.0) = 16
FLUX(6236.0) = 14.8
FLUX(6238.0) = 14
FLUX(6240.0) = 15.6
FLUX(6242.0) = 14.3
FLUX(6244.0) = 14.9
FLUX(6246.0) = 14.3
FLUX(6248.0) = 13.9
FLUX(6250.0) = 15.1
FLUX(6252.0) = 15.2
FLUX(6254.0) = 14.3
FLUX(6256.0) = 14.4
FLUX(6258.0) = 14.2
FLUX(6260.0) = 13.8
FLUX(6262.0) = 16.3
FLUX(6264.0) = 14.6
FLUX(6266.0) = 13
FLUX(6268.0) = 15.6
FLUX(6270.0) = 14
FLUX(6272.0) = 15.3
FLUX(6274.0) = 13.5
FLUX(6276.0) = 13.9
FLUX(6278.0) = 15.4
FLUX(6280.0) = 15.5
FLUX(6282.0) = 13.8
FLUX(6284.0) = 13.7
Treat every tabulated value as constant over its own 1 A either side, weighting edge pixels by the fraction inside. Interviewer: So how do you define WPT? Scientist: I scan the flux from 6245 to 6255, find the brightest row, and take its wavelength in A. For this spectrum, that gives 6252.0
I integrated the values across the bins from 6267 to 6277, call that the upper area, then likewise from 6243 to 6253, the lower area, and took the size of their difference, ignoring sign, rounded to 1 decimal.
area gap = 2.2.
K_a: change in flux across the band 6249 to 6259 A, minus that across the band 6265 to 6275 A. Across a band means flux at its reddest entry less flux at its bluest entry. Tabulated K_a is -1.4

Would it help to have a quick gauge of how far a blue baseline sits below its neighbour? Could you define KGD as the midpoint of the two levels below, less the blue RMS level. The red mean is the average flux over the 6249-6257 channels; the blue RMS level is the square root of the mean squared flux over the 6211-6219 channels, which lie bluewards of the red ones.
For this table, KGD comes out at 0.10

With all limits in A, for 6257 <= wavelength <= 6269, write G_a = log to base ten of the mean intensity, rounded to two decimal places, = 1.16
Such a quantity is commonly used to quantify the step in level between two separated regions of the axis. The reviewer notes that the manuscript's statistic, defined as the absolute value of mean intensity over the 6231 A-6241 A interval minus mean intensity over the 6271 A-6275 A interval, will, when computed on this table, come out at 0.44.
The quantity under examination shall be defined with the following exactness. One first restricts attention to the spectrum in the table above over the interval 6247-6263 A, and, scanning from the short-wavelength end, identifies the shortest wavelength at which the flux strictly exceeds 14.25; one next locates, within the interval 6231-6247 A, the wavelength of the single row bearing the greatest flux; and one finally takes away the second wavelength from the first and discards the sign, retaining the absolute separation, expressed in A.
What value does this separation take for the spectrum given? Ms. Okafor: 16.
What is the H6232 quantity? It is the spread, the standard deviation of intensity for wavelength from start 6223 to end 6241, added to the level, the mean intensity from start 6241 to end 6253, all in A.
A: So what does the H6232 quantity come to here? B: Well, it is 15.3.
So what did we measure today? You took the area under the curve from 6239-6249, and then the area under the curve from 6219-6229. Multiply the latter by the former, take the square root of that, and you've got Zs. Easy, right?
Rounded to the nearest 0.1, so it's 146.8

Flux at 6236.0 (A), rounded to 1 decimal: 14.8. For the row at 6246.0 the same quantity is 14.3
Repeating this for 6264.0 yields 14.6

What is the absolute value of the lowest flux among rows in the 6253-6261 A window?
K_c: 13.8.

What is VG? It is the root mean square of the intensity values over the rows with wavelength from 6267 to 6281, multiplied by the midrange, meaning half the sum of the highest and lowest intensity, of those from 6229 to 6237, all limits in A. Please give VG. 220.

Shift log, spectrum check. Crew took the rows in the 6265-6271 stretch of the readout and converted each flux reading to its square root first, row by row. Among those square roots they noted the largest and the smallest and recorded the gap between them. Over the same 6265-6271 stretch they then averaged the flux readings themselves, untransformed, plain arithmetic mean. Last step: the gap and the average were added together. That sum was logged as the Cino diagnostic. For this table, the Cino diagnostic 14.5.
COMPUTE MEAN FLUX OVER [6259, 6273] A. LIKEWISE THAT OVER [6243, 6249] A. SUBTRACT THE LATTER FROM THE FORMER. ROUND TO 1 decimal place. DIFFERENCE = 0.3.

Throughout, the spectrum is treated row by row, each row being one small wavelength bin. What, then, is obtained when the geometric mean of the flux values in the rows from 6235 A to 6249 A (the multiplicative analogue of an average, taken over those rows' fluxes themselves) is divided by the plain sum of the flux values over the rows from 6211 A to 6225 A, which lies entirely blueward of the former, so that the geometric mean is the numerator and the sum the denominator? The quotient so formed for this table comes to 0.142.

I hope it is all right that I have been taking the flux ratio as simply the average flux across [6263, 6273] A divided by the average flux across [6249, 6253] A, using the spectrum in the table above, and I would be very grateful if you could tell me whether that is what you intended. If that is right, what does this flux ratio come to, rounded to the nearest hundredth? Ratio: 0.96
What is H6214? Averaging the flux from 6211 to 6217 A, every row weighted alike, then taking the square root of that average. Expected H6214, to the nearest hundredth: 3.81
